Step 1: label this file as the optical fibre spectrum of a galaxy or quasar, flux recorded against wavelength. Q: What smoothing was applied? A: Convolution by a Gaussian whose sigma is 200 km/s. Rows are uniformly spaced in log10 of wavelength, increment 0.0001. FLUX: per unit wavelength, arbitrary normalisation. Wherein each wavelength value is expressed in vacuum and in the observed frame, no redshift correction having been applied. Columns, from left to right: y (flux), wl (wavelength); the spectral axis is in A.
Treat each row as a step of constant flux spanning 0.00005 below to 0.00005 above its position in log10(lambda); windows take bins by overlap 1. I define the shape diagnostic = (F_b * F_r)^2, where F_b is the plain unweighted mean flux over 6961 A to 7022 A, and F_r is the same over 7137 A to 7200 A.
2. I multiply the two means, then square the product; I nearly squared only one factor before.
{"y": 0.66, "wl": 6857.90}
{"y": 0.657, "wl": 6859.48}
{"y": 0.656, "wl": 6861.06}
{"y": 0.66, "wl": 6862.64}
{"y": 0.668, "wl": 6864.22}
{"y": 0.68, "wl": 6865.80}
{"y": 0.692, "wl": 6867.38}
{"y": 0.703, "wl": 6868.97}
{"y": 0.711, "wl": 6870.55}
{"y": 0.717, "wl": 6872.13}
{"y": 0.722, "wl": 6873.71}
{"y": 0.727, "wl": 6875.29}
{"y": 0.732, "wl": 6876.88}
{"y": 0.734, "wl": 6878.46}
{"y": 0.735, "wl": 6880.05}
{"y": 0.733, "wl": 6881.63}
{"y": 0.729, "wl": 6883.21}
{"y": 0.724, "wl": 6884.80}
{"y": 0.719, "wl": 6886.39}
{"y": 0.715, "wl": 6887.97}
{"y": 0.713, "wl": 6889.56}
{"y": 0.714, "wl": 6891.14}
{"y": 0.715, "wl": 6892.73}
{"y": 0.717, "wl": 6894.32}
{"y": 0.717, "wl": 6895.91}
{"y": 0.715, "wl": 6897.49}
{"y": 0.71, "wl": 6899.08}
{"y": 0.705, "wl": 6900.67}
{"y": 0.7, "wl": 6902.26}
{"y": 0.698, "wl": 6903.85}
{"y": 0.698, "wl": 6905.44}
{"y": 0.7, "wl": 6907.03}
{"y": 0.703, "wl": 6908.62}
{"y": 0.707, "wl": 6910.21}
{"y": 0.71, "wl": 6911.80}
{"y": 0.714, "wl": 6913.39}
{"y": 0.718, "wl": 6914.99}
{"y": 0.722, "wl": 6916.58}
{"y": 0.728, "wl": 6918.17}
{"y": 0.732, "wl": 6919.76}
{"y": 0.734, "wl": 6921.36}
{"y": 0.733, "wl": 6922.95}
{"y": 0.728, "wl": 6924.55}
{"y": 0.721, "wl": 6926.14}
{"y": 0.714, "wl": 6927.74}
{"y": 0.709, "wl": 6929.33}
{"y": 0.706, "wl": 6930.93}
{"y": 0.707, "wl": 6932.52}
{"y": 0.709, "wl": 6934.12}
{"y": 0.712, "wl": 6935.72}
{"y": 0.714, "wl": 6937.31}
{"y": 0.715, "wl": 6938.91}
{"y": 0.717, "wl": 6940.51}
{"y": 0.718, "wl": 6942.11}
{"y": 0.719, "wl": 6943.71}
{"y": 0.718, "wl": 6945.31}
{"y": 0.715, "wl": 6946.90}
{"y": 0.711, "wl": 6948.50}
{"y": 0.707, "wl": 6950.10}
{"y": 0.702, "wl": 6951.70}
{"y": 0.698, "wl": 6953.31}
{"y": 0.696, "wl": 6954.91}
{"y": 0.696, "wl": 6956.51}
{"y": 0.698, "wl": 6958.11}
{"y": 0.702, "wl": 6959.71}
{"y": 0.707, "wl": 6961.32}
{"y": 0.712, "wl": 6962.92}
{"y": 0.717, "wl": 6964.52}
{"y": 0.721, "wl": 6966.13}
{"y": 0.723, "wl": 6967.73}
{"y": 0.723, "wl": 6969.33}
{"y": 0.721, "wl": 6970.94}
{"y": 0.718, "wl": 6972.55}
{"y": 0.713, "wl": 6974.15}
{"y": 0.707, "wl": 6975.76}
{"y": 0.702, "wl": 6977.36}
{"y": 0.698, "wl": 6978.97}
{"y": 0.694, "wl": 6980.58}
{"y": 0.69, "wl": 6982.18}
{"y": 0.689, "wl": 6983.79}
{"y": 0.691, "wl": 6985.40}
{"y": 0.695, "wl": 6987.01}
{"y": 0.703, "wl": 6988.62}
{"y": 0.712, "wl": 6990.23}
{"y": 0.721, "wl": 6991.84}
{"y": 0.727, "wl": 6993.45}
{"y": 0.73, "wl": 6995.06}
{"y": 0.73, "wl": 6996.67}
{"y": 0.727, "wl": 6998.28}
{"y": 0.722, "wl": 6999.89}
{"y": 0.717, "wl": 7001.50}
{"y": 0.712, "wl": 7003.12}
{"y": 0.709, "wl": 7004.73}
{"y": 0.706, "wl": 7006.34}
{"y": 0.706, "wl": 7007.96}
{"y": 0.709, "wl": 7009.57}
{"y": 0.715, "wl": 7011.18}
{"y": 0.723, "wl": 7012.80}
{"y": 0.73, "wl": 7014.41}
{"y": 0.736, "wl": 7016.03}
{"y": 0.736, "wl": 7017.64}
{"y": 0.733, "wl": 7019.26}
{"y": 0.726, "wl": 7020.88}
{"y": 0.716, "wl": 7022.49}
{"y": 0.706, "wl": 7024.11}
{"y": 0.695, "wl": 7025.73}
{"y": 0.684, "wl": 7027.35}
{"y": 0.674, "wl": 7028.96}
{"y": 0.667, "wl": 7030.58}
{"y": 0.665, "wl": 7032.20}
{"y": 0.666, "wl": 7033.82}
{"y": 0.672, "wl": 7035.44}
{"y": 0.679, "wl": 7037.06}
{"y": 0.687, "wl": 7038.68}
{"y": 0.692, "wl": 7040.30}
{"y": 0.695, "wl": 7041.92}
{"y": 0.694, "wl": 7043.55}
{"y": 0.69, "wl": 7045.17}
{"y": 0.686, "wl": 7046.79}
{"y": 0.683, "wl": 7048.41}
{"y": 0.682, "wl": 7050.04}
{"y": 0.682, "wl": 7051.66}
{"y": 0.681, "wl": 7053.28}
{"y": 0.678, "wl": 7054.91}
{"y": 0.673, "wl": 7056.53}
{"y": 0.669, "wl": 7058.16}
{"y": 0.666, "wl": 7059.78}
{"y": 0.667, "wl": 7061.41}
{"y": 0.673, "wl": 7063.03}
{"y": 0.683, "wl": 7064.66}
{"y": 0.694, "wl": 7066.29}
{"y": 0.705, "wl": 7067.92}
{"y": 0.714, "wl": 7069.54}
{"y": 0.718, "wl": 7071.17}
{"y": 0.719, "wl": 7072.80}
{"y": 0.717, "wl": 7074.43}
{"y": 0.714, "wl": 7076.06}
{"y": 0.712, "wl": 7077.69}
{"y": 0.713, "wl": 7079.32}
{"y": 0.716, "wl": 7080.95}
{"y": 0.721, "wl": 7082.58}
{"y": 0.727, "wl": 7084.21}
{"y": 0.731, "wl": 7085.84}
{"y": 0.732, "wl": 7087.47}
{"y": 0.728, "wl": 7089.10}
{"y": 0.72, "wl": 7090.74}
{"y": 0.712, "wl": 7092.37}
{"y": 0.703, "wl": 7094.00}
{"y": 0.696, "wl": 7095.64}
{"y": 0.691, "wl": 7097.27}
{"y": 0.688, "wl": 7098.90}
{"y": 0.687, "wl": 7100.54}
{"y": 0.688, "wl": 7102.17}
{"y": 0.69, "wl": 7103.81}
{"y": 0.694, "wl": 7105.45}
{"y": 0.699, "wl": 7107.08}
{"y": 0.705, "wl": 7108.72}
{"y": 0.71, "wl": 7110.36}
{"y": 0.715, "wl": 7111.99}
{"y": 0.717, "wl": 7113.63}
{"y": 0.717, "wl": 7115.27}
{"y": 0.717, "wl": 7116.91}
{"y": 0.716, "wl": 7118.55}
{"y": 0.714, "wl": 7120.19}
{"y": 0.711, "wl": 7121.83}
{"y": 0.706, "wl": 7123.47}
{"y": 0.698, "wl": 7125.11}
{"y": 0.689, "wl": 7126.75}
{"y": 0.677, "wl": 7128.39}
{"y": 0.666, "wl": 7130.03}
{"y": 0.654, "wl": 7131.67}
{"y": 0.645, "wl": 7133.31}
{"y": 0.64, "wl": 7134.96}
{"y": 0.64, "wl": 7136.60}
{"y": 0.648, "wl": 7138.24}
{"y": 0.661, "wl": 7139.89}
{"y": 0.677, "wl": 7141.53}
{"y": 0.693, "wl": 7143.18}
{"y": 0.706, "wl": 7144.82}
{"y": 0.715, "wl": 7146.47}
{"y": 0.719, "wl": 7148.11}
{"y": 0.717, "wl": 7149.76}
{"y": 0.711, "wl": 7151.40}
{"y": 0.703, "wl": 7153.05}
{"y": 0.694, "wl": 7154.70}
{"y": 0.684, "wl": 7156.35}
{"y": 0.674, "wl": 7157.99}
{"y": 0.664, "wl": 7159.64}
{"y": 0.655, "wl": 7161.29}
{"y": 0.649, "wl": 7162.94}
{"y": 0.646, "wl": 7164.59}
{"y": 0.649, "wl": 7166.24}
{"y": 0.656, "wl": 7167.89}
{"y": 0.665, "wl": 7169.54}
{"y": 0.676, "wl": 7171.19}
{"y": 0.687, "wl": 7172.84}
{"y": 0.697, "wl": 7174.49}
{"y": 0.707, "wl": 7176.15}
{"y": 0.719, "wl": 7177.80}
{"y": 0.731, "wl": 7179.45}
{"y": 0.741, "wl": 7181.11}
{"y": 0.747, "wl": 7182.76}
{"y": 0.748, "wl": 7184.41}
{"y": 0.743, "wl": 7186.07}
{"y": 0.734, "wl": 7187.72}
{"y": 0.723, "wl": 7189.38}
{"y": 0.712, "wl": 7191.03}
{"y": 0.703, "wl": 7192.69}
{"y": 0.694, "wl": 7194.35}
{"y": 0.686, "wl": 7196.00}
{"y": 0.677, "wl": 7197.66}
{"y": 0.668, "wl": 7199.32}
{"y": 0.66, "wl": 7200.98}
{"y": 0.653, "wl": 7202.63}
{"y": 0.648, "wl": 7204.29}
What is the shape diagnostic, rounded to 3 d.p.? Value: 0.246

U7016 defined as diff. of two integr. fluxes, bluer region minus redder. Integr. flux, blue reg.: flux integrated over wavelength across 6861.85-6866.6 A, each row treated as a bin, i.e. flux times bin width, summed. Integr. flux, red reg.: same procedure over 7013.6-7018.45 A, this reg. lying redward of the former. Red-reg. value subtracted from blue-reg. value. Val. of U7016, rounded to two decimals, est -0.38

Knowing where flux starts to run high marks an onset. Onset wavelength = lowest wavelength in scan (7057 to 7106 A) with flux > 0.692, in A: 7066.29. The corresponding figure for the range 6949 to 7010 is 6950.10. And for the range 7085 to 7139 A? 7085.84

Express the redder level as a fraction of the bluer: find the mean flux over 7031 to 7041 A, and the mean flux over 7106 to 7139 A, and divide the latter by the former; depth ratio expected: 1.02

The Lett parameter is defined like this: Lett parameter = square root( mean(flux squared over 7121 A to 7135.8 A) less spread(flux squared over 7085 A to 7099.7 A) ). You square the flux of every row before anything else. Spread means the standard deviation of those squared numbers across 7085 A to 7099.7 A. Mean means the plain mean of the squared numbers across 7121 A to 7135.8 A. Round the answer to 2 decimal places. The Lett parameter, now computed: 0.66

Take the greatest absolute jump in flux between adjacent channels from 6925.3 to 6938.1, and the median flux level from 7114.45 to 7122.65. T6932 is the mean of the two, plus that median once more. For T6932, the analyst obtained 1.08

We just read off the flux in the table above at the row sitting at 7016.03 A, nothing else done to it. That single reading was 0.736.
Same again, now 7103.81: 0.69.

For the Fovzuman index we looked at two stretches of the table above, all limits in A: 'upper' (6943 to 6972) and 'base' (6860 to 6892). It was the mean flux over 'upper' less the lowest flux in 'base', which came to 0.054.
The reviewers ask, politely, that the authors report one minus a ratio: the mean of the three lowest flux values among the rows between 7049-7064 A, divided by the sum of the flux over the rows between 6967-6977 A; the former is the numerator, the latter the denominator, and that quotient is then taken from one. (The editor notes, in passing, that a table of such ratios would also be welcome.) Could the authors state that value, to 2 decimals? 0.84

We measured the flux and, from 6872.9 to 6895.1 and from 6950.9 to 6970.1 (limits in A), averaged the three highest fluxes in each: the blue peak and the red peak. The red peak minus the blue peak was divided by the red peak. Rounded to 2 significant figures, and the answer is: -0.016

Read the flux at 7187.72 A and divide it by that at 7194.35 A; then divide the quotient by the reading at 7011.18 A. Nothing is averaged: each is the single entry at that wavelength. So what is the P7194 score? 1.48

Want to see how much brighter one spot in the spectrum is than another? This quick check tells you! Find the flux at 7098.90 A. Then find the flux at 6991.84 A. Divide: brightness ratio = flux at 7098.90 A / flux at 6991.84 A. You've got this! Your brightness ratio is 0.95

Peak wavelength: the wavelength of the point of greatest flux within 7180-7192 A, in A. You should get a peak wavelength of 7184.41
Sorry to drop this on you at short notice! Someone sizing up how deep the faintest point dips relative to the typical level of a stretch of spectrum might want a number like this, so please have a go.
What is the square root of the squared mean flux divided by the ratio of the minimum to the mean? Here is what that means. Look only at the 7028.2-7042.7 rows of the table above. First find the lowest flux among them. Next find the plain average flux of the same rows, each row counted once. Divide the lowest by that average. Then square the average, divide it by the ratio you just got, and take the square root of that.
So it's 0.684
